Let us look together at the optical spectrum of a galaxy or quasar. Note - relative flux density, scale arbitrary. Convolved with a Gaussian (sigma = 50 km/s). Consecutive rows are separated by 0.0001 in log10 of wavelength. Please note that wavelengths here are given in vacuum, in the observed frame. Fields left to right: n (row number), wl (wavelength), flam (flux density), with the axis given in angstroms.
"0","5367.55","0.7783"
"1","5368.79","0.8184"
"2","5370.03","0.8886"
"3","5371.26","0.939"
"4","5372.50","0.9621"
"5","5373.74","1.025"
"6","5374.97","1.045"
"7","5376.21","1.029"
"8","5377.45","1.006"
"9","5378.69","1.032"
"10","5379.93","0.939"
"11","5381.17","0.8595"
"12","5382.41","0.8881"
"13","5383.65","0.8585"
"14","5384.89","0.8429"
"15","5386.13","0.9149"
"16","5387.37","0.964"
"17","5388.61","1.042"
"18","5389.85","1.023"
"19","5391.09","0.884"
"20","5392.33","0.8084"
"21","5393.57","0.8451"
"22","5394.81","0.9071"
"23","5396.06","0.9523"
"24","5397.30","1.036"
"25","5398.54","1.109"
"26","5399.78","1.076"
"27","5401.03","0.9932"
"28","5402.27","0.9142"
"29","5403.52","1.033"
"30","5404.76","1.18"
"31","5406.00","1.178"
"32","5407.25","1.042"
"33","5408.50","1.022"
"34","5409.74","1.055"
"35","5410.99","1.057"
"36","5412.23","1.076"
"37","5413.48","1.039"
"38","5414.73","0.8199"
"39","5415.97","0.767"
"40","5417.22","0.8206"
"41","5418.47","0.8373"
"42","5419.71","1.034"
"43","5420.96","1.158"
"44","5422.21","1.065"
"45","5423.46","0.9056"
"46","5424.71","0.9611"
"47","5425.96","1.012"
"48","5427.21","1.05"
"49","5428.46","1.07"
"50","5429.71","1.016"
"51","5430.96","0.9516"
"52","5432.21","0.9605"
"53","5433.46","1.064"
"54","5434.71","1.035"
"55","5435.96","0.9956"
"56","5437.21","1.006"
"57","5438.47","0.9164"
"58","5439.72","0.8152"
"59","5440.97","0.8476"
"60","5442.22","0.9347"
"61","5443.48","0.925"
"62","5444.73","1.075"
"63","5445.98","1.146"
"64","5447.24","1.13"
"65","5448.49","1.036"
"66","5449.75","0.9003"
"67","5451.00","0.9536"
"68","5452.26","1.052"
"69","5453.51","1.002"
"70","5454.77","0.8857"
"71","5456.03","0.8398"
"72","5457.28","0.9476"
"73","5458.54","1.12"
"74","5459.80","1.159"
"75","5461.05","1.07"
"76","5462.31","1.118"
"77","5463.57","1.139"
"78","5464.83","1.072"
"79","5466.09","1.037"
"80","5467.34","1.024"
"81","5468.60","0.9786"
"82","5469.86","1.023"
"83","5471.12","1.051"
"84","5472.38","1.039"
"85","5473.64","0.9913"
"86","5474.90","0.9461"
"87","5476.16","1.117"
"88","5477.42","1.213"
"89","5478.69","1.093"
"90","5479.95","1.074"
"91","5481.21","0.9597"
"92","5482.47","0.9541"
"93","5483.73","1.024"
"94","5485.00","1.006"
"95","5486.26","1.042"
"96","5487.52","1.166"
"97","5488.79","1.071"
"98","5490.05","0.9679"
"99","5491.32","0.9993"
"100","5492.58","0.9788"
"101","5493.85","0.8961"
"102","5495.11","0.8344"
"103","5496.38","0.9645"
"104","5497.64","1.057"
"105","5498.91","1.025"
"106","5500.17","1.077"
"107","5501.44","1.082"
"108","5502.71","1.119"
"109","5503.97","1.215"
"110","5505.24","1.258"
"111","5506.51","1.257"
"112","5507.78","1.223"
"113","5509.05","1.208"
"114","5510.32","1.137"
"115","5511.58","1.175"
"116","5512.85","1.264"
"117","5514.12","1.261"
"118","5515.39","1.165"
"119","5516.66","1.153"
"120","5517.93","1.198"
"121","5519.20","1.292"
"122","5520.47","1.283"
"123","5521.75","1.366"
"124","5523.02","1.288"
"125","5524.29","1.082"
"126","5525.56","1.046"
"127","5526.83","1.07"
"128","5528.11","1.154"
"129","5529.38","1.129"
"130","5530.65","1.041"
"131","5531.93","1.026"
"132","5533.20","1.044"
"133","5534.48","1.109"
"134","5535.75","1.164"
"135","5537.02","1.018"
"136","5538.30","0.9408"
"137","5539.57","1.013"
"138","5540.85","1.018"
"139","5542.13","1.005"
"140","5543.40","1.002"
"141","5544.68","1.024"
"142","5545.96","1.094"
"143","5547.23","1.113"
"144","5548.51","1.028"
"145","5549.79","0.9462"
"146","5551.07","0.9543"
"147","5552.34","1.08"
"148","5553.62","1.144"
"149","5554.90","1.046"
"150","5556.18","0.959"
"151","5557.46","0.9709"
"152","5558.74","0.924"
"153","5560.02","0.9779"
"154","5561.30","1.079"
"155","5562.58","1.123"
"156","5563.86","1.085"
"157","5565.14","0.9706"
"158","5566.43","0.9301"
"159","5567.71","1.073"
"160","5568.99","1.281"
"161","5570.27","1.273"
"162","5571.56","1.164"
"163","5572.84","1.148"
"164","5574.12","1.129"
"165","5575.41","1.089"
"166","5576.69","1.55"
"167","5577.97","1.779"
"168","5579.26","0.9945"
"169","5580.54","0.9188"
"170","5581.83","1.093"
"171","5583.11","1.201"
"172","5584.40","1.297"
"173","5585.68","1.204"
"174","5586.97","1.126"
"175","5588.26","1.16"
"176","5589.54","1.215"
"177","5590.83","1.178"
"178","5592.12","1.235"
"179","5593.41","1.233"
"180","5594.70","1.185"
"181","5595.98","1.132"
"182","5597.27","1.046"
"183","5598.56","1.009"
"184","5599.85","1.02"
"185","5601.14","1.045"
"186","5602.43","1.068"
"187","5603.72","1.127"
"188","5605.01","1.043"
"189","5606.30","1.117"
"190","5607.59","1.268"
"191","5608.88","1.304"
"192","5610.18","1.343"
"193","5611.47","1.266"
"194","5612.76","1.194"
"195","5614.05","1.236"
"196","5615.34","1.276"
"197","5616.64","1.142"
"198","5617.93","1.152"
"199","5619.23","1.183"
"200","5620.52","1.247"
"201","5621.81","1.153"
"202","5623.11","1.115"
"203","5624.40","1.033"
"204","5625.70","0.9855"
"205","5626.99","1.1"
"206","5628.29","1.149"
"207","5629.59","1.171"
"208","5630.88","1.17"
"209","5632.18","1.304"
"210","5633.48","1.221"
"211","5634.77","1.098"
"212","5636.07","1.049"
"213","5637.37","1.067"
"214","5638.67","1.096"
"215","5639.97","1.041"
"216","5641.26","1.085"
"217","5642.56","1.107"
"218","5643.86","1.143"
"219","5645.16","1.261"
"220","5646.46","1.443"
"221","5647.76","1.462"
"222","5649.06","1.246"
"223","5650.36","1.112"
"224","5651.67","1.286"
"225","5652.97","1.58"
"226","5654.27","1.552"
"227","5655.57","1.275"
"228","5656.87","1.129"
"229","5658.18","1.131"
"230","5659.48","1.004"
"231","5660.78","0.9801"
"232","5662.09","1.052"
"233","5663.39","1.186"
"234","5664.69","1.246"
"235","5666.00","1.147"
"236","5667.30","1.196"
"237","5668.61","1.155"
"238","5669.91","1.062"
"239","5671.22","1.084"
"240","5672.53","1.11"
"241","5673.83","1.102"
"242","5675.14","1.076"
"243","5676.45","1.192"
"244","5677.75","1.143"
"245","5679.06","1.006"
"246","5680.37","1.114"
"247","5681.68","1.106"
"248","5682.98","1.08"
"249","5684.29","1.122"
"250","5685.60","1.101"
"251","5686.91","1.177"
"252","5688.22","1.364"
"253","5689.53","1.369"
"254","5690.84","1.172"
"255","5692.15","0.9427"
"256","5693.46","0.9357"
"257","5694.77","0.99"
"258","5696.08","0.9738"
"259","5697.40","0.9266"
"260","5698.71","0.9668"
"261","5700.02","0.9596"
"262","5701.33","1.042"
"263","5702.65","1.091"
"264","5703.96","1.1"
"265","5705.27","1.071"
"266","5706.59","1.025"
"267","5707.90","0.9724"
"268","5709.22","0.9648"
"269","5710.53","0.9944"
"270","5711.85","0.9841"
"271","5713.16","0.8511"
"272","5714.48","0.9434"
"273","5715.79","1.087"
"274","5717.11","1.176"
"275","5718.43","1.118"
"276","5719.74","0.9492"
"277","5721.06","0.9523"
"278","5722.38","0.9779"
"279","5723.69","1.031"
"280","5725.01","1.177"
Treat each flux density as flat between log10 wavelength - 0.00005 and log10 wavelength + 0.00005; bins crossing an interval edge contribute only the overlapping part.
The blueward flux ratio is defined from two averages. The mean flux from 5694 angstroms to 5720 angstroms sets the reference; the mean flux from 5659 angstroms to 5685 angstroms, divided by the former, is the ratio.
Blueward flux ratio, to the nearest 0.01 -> 1.10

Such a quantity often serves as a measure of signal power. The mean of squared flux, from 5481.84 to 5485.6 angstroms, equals 0.99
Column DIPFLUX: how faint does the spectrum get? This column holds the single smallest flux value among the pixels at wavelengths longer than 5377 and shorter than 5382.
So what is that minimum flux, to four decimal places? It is 0.8595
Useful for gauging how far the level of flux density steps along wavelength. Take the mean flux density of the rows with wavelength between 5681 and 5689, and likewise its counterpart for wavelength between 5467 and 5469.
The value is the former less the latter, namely 0.16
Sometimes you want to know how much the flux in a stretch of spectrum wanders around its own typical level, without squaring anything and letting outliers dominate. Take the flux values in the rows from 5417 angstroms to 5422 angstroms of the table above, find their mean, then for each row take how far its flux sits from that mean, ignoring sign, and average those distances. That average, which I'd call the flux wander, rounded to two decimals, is 0.13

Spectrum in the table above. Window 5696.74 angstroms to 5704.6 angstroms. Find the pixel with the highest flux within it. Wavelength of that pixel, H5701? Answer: 5703.96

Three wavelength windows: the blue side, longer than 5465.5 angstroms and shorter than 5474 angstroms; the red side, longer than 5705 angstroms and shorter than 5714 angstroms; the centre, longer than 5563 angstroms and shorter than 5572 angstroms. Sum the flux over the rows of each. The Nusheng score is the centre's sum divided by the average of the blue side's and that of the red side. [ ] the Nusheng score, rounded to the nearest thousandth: 1.110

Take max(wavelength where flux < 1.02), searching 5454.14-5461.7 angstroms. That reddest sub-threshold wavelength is 5457.28 angstroms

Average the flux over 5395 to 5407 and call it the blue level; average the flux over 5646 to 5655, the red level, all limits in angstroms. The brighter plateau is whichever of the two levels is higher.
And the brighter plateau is 1.38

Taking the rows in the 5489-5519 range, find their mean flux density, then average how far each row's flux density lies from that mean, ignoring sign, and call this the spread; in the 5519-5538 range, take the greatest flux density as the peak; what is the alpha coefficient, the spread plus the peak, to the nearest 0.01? 1.47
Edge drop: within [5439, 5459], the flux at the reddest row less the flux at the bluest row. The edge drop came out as 0.3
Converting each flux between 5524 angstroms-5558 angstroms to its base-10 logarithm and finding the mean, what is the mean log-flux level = 0.02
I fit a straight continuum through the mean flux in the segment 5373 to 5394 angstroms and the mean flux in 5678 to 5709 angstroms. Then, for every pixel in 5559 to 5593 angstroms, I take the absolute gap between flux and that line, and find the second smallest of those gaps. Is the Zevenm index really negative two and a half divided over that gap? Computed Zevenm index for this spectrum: -68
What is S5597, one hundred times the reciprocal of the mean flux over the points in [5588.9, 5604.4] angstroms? 89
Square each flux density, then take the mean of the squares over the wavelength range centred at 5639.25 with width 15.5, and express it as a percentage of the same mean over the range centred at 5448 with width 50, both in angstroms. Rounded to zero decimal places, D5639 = 133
